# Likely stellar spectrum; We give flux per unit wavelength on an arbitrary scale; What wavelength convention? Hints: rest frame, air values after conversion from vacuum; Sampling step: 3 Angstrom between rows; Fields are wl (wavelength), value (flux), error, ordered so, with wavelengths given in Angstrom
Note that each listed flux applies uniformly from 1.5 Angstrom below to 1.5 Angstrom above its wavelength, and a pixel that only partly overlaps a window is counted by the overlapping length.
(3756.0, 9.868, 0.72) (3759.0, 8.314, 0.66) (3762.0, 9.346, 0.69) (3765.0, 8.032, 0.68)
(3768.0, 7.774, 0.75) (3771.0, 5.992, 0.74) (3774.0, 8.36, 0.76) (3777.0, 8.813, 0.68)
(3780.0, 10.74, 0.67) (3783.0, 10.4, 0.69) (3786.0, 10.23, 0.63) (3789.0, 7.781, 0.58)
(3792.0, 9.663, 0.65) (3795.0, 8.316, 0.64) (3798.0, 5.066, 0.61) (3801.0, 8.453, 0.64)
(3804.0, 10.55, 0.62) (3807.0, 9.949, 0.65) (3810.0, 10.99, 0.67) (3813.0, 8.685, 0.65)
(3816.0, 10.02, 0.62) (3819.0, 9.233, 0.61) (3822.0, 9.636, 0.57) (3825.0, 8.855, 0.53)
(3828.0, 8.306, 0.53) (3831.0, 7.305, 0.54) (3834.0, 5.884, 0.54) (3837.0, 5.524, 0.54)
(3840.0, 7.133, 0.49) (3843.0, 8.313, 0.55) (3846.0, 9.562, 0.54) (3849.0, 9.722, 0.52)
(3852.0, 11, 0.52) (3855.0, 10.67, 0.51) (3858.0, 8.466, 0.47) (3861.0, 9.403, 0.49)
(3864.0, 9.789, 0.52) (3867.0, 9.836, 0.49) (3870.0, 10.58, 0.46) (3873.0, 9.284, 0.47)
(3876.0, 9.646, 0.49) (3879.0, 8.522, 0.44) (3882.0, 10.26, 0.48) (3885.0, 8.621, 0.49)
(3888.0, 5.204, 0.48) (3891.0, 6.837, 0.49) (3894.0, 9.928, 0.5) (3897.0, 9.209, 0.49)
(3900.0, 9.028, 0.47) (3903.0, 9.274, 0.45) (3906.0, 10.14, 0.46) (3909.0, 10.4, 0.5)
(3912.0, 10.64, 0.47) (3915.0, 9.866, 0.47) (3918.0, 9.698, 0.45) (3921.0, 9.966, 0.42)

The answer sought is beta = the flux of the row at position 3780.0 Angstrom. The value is 10.74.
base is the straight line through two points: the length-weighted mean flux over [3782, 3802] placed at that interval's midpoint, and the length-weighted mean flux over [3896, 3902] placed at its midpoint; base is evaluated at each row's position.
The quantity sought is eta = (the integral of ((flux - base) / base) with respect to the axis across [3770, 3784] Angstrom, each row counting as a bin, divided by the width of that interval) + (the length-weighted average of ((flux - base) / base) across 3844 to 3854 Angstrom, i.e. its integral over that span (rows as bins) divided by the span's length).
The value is 0.19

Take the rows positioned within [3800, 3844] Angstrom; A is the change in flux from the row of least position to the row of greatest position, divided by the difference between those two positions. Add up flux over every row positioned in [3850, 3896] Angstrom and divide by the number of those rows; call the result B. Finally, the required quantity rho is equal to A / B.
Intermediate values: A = -0.003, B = 9.2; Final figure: 0.000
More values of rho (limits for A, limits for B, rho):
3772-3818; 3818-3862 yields 0.005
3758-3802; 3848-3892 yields 0.000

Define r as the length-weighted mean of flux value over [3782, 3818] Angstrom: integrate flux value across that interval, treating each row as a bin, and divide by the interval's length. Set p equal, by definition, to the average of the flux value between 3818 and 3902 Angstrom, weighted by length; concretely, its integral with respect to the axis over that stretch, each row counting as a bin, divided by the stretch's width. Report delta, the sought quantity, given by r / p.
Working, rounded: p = 8.78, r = 9.16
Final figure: 1.04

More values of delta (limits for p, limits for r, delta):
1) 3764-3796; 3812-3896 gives 1.00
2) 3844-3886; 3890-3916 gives 0.99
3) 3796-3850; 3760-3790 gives 1.03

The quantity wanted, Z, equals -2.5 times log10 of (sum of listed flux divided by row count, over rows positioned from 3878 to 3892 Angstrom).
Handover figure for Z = -2.24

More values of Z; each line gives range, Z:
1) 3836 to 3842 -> -2.00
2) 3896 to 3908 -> -2.43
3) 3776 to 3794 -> -2.46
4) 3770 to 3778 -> -2.22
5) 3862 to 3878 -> -2.48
